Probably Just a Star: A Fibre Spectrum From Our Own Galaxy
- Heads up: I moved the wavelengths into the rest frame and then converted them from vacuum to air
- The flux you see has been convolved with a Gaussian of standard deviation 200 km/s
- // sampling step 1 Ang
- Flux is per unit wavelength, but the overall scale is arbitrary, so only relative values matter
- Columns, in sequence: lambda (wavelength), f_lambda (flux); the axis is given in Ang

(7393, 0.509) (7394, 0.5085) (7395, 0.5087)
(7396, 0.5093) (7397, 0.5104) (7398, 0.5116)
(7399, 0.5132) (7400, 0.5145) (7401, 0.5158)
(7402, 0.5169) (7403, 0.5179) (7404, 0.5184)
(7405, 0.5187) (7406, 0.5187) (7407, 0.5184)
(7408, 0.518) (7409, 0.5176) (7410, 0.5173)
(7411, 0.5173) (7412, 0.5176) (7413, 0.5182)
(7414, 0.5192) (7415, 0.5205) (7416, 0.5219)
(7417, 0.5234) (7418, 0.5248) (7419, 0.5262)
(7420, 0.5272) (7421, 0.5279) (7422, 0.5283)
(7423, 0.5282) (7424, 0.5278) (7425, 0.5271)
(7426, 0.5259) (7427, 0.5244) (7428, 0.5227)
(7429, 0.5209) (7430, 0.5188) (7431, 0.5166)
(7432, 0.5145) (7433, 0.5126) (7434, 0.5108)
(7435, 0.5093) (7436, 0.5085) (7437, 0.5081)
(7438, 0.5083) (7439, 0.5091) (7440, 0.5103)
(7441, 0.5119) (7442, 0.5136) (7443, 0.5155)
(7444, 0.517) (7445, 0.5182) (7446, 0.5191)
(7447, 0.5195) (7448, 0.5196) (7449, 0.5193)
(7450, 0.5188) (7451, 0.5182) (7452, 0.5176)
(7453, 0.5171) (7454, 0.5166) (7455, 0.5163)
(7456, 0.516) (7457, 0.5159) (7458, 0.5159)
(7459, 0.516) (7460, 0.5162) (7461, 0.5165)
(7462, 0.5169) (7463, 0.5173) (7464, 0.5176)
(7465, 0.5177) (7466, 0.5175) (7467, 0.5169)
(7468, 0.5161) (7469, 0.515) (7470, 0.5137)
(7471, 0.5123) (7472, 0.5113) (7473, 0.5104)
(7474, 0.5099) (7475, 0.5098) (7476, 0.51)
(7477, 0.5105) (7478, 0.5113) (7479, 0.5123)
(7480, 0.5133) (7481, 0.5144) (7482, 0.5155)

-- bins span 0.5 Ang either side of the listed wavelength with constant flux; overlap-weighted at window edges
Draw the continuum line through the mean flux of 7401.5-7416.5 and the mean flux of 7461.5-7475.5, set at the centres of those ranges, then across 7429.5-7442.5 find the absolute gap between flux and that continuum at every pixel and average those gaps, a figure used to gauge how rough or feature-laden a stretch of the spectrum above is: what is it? 0.0052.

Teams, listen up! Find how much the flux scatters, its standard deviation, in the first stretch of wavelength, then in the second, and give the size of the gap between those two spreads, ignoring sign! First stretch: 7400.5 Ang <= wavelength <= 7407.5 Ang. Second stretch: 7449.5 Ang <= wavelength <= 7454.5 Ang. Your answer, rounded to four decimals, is 0.0002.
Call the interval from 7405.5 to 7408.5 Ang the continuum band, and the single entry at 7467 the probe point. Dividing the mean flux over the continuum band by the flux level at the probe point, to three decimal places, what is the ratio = 1.003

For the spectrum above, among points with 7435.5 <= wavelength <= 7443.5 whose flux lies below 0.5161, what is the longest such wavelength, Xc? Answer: 7443 Ang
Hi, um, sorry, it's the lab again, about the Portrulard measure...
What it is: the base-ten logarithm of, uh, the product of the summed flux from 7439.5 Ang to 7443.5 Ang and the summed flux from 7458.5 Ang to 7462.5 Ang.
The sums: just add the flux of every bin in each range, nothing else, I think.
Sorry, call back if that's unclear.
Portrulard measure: 0.627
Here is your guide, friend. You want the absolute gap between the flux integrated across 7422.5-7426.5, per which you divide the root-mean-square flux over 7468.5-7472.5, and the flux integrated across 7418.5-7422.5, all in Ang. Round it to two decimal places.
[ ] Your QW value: 1.87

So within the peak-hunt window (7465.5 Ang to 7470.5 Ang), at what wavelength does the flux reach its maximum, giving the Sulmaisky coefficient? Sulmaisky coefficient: 7466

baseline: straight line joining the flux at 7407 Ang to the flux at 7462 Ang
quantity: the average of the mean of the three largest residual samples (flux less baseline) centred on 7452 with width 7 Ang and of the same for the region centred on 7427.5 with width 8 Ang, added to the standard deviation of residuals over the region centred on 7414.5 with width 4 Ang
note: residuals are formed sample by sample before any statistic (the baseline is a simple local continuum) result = 0.007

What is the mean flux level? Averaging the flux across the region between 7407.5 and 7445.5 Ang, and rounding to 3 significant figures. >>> 0.519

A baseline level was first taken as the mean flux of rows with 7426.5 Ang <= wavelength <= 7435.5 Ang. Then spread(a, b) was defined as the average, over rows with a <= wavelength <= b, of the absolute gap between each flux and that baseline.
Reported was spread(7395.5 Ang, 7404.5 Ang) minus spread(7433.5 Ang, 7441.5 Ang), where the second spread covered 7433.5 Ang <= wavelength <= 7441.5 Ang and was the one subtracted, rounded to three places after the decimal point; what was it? -0.004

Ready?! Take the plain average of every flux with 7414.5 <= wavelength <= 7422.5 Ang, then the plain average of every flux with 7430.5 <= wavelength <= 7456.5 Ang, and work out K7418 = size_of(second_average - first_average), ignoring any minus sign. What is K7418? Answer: 0.010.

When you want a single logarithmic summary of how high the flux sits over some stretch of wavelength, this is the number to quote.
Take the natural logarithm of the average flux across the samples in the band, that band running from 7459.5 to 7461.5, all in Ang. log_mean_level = -0.661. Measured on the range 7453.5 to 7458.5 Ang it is -0.661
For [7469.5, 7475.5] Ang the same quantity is -0.671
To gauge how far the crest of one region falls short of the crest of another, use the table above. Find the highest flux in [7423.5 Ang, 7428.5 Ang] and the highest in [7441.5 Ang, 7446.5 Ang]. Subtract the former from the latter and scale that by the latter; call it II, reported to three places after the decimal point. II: -0.017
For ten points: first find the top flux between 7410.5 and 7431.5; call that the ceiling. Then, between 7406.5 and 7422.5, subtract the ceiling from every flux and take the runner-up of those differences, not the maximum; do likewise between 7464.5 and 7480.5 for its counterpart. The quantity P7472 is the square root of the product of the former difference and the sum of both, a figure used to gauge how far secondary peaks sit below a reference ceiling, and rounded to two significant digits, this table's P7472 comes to 0.0021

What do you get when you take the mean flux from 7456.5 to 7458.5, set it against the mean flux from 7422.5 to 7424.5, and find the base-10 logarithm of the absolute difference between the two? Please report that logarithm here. -1.917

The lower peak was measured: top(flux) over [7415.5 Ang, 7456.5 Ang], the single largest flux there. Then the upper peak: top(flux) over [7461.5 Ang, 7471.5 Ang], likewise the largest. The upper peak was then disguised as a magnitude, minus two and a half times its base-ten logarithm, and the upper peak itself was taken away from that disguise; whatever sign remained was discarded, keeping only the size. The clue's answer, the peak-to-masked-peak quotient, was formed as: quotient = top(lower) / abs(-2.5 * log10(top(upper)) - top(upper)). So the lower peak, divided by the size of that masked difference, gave 2.68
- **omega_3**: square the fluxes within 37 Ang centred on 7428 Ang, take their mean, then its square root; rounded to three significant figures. 0.519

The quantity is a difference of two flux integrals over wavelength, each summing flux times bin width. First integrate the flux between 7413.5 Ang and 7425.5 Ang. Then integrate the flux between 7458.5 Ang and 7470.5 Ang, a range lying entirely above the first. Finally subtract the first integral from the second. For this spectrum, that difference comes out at -0.11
